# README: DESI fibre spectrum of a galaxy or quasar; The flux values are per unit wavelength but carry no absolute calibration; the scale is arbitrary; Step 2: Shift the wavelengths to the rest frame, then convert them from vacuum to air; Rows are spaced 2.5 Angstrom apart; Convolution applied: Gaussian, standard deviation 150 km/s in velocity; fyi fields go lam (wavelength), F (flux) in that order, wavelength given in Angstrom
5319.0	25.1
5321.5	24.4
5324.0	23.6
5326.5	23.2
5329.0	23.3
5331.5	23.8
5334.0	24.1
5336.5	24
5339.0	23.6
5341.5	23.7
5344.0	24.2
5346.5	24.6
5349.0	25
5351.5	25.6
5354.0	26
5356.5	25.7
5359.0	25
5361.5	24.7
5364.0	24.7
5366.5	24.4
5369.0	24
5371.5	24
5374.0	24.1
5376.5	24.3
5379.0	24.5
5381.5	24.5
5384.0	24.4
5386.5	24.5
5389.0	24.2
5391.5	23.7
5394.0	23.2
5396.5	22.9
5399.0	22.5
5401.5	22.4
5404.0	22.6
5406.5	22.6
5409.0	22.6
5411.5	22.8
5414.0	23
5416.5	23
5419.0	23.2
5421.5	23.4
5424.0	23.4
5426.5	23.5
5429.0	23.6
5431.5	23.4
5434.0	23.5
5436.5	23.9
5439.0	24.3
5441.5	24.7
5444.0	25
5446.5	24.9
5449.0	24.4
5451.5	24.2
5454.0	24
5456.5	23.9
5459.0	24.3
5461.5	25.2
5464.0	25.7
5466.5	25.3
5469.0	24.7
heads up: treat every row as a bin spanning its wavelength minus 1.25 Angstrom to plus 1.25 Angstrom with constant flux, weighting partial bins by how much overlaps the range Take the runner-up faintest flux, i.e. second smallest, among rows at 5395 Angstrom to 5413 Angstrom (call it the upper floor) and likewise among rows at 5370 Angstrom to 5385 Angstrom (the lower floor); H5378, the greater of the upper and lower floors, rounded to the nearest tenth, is 24.1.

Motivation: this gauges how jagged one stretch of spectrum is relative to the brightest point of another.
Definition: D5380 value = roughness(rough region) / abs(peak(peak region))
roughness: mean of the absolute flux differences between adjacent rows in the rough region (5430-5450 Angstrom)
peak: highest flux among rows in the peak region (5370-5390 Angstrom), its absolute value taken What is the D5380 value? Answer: 0.0128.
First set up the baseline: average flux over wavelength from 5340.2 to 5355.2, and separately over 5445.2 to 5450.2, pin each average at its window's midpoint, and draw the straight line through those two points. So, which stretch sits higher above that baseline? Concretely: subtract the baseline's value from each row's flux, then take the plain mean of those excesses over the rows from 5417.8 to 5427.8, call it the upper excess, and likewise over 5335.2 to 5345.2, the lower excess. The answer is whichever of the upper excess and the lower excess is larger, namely -1.0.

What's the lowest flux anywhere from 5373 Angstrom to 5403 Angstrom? 22.4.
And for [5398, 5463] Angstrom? 22.4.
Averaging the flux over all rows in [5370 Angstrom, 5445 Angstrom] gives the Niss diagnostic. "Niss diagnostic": 23.6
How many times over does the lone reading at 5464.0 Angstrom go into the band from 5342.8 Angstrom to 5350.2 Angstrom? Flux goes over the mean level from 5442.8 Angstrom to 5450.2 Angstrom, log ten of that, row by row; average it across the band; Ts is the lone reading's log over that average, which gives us -5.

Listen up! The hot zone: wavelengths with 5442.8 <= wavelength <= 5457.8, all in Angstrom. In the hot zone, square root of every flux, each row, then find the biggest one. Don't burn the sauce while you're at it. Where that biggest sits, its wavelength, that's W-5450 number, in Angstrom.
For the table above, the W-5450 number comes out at 5444.0 Angstrom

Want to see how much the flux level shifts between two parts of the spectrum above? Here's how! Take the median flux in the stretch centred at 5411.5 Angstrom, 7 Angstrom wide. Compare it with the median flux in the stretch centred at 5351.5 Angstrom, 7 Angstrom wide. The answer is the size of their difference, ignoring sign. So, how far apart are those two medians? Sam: 2.8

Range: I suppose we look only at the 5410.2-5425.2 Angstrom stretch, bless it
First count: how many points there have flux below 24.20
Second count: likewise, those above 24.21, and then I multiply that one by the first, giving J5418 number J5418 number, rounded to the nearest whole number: 0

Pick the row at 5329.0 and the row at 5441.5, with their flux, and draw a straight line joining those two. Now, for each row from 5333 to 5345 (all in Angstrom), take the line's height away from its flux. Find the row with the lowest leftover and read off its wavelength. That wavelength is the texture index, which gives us 5339.0 Angstrom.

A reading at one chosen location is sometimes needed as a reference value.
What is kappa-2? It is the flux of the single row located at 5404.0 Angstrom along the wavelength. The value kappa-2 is 22.6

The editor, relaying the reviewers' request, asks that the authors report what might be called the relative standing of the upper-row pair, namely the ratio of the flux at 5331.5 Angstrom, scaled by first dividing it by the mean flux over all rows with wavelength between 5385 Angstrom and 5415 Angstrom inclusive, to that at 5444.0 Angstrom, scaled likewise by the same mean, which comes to 0.95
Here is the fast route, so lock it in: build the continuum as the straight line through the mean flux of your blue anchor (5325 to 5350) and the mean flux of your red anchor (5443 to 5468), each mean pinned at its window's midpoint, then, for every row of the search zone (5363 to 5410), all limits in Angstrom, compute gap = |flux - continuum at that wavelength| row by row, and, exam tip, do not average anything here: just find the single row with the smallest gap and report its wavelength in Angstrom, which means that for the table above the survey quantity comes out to 5389.0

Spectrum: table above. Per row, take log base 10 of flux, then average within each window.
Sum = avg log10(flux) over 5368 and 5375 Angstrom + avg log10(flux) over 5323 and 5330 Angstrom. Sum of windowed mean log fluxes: 2.75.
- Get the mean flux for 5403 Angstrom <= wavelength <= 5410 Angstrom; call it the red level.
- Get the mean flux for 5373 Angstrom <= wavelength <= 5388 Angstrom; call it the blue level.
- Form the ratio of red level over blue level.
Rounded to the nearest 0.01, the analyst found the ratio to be 0.93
